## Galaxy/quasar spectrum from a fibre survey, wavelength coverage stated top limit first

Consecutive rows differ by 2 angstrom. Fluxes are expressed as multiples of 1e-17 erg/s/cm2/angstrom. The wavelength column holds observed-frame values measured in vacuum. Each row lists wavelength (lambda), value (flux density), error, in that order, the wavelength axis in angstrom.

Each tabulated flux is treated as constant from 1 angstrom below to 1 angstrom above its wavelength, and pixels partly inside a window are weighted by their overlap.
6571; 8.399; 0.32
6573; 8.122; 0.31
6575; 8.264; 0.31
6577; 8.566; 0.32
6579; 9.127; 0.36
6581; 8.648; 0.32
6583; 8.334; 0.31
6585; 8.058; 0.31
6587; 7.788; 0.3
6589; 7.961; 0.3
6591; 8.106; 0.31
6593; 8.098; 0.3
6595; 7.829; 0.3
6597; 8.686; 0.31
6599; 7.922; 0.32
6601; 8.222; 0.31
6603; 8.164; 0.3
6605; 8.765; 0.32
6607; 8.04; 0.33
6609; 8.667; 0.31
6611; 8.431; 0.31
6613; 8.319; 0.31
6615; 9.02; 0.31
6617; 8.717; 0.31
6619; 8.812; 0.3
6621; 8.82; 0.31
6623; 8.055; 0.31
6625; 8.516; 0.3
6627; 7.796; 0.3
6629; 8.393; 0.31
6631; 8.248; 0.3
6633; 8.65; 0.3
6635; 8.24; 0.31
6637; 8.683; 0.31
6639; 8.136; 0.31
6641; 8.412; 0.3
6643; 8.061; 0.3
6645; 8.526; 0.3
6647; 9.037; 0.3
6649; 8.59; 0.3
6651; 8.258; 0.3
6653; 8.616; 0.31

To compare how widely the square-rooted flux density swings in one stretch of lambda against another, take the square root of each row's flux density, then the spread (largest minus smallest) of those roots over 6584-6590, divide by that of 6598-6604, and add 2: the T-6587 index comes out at 2.91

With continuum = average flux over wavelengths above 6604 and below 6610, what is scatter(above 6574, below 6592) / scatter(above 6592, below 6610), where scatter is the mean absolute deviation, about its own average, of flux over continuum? 1.07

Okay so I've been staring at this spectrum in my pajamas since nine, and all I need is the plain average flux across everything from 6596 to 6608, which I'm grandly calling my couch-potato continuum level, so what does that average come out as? 8.30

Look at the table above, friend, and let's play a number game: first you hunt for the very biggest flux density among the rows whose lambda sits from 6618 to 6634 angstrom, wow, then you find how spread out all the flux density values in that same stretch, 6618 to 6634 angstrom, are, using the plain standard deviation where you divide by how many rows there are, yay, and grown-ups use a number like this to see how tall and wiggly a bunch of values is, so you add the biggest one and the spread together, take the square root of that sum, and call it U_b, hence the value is 3.03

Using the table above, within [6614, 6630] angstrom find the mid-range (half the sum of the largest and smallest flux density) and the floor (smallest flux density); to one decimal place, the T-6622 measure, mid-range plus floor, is 16.2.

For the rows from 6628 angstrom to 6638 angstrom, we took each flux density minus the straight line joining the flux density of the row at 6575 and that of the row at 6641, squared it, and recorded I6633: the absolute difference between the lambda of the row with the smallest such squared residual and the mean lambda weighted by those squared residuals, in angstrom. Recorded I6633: 5.7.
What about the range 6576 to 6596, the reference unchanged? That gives 0.9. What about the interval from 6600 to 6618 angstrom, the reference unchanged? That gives 1.5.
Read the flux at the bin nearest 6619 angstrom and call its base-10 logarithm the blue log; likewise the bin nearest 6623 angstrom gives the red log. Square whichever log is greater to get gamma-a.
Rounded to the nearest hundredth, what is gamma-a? 0.89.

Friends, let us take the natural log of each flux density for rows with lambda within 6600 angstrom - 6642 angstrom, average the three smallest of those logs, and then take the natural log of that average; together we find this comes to 0.730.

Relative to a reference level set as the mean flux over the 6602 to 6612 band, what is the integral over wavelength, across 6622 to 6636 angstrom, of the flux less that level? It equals -2.0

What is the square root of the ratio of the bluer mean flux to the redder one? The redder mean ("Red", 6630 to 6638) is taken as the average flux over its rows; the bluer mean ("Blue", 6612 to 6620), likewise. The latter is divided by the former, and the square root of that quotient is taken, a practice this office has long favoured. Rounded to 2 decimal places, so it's 1.02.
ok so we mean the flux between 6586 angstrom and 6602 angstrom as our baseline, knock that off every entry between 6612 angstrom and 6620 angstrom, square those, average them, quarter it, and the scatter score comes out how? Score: 0.119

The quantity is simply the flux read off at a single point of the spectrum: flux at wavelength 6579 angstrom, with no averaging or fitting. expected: 9.127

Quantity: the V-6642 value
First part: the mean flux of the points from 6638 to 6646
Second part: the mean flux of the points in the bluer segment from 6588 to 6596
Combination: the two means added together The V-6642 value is 16.3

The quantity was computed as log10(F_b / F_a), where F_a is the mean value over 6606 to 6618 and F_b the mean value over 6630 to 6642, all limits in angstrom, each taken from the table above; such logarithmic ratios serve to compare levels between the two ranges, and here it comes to -0.007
